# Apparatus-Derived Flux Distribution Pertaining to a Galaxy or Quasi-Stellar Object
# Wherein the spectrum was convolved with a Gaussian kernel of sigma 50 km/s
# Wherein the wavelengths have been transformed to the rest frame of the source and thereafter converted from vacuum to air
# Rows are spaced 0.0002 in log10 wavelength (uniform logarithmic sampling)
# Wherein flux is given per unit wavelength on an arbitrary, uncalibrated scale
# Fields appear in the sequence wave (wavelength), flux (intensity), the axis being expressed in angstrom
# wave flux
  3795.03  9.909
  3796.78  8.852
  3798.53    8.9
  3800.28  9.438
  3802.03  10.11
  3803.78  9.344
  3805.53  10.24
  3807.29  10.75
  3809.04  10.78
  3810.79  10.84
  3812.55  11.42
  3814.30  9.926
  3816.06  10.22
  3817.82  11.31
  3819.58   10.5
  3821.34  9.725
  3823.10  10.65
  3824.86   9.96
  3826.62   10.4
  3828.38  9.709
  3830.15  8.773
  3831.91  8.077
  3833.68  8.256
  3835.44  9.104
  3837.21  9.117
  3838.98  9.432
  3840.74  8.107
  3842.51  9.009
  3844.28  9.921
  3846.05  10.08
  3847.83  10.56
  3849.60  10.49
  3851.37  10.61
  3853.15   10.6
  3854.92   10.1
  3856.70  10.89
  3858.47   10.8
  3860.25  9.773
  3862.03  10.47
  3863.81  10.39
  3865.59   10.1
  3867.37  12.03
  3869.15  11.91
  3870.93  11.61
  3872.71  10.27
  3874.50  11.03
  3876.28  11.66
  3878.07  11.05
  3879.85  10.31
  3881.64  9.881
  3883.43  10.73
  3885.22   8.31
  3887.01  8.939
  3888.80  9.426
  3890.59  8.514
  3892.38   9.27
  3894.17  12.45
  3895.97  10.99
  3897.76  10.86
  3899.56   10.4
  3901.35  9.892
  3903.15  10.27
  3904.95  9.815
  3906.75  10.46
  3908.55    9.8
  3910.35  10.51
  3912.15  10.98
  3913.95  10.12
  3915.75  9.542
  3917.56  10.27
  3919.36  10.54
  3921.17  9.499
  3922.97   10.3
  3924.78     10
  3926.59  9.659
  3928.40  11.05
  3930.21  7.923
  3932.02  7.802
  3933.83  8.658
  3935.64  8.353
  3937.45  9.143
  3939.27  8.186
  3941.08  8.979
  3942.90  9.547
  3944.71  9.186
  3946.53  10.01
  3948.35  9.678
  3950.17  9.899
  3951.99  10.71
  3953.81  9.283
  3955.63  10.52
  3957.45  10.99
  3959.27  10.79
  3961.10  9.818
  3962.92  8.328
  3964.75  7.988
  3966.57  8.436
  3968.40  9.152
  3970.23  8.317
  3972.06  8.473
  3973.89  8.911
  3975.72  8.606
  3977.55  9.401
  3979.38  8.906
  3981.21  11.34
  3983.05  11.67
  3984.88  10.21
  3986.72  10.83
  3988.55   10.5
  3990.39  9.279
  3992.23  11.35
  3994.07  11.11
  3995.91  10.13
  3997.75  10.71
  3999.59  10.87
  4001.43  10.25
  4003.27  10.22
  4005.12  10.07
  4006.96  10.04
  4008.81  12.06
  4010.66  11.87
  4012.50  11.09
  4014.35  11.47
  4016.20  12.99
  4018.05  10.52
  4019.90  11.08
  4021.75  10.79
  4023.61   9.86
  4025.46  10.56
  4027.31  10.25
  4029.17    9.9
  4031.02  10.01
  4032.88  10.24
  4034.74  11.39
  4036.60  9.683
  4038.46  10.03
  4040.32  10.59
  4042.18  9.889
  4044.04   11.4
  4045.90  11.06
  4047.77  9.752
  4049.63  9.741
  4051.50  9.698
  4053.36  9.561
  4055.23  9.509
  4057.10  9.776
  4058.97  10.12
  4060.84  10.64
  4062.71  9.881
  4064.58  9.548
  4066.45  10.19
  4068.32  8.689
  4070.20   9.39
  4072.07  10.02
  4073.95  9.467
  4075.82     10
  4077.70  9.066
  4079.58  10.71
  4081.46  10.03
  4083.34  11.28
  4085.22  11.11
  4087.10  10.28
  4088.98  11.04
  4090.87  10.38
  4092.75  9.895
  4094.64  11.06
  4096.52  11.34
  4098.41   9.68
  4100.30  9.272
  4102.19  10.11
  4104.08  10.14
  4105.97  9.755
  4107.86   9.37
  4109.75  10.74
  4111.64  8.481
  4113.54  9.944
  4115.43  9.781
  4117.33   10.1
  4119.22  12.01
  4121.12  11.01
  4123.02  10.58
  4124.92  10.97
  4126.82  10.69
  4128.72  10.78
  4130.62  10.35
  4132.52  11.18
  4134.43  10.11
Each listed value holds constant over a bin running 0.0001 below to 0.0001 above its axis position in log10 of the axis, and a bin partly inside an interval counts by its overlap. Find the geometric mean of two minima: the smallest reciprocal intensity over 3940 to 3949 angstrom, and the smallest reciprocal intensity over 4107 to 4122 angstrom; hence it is 0.0912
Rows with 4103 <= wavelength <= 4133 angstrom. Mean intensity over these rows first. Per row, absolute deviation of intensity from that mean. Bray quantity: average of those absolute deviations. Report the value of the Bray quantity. 0.63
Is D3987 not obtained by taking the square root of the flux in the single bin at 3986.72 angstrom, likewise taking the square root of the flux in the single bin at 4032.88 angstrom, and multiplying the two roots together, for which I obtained 10.5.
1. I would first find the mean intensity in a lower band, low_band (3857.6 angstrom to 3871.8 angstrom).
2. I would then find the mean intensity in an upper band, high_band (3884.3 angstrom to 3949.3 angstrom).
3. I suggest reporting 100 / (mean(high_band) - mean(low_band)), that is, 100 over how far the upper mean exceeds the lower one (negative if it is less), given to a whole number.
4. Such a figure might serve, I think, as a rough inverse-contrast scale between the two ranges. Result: -85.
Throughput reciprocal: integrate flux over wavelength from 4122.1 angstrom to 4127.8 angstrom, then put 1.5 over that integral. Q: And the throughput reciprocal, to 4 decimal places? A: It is 0.0245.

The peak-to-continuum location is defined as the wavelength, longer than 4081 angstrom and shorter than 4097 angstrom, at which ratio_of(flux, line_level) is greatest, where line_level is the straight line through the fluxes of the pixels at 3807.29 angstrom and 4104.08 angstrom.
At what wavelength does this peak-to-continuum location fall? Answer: 4096.52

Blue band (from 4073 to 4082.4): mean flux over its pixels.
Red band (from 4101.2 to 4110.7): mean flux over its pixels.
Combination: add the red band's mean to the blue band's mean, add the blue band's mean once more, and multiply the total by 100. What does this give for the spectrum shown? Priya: 2973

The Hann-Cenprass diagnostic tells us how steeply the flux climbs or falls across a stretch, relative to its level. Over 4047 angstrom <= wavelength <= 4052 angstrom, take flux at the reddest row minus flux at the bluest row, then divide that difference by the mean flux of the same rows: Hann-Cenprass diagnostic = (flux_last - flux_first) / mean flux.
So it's -0.01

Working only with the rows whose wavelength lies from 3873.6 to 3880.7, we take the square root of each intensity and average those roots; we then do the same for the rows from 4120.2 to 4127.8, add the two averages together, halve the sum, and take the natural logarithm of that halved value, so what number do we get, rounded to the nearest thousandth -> 1.195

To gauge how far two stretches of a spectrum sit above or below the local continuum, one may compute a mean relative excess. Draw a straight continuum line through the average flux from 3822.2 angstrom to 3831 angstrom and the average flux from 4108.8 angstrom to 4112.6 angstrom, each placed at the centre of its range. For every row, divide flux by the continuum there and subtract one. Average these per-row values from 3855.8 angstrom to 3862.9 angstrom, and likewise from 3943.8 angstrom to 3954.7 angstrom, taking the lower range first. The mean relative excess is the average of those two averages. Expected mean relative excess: 0.032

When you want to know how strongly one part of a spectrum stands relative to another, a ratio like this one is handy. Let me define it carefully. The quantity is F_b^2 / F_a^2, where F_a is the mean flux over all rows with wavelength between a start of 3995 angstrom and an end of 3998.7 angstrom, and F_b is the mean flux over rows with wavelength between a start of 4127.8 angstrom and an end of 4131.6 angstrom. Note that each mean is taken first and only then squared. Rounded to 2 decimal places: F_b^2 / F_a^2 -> 1.03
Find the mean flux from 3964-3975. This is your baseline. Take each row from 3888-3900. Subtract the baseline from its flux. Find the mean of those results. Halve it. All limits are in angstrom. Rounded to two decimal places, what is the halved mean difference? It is 0.86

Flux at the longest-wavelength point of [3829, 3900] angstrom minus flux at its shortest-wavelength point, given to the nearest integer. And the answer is 2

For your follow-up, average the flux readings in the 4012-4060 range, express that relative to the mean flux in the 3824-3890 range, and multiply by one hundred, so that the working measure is 104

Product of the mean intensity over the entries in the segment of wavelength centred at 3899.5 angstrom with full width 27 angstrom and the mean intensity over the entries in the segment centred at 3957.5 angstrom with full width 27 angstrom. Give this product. 97.0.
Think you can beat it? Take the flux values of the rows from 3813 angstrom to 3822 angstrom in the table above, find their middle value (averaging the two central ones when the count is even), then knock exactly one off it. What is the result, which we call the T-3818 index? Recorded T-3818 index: 9.22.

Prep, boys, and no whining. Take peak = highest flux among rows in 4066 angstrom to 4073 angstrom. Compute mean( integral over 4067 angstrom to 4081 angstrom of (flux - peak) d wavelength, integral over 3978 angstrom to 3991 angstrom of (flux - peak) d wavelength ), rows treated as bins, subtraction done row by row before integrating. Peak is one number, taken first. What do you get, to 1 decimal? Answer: -2.5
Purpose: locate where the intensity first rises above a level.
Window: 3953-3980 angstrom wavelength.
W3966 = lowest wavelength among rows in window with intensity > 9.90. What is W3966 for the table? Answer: 3955.63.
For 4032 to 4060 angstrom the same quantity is 4032.88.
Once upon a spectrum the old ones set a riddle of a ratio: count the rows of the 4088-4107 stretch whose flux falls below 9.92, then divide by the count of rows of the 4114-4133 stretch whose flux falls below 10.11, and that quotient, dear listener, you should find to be 2.00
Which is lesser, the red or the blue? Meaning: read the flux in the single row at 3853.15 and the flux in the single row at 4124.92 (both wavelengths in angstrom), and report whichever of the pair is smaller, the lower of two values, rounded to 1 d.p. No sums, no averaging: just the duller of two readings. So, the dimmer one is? 10.6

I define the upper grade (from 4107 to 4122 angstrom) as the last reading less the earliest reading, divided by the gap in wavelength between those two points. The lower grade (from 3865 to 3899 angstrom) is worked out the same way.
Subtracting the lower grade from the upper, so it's 0.10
